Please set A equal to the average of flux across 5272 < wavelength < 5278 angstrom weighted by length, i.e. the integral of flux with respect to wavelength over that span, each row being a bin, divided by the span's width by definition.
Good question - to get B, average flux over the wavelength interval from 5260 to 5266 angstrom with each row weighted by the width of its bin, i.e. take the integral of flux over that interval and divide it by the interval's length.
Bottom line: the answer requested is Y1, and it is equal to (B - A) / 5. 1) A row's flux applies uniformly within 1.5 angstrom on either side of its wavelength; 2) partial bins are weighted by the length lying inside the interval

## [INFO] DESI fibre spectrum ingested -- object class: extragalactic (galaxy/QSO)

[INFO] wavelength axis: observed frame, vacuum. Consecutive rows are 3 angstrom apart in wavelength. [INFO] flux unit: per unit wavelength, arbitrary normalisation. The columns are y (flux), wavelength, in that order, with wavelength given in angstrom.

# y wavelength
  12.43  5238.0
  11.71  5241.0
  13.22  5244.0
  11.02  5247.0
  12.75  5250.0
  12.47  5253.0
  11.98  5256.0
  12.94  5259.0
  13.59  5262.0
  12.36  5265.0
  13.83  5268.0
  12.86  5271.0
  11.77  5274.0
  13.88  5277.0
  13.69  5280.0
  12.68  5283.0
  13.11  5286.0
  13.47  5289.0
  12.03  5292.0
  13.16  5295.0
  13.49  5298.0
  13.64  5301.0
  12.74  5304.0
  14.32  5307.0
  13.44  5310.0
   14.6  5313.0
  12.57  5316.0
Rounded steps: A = 12.7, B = 13.0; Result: 0.1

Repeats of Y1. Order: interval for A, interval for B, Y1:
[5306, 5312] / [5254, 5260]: -0.3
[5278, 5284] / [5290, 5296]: -0.1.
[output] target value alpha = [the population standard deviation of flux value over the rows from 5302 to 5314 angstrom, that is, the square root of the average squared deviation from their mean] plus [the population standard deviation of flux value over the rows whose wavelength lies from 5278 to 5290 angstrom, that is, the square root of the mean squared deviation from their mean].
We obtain 1.12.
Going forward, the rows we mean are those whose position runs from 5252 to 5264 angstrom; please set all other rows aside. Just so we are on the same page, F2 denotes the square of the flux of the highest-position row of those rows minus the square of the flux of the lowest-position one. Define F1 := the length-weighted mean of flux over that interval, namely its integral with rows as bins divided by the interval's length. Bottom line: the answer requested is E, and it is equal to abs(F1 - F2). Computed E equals 16.4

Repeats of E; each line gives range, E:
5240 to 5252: 13.2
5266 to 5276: 65.6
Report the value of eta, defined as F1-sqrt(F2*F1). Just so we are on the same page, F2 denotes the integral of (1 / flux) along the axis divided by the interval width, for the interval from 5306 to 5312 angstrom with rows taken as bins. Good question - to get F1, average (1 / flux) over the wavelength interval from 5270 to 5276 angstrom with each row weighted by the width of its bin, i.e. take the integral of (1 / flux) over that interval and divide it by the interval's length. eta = 0.0046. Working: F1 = 0.0809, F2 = 0.0720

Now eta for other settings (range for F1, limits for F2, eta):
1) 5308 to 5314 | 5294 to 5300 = -0.0016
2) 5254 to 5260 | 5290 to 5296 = 0.0006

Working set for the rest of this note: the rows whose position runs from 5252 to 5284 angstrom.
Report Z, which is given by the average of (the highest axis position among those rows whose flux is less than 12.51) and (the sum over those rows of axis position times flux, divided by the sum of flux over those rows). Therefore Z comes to 5271.1 angstrom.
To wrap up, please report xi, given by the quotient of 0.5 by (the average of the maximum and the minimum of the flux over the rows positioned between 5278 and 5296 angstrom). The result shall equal 0.0389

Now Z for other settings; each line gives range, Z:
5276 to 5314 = 5293.6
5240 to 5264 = 5253.9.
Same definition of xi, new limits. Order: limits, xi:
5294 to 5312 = 0.0370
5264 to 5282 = 0.0390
